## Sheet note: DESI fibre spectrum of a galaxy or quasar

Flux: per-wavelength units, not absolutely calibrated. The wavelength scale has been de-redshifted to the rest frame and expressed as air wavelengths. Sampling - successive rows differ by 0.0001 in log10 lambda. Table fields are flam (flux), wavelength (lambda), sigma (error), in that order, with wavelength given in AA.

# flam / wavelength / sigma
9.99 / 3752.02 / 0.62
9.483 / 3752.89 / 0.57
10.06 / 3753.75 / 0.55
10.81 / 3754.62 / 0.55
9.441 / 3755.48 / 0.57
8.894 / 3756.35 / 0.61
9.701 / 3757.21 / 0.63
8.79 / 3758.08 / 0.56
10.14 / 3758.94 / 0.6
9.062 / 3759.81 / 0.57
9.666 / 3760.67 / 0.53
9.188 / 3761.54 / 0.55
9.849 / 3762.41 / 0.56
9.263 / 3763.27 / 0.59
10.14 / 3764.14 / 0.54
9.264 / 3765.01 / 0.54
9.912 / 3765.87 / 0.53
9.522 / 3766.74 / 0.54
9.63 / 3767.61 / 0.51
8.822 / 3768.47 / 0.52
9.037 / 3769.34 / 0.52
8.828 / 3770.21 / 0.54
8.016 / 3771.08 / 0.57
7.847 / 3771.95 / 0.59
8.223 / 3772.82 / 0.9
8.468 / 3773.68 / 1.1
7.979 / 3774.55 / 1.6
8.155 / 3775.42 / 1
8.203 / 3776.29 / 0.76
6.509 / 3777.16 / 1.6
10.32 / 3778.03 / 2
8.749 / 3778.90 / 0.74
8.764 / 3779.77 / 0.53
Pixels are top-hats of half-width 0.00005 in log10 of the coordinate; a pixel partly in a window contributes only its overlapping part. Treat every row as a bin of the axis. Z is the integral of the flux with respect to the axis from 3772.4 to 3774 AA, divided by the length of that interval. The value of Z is 8.38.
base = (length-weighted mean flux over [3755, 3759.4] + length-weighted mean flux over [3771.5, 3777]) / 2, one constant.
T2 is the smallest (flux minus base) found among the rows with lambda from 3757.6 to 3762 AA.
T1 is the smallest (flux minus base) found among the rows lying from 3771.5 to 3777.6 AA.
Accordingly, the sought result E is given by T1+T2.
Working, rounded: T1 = -2.2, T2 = 0.1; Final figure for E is -2.2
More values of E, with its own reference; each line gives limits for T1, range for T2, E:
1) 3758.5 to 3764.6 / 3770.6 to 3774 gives -0.6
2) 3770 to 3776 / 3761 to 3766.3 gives -0.4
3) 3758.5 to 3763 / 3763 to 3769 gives 0.4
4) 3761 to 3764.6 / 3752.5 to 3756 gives 1.2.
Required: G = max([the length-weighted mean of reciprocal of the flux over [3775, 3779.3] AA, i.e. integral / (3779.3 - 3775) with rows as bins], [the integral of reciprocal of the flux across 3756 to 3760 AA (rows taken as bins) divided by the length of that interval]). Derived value 0.122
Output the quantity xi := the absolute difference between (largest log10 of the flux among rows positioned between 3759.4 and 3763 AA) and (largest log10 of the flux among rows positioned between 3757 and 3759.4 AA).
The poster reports 0.013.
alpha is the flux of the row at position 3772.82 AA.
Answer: 8.223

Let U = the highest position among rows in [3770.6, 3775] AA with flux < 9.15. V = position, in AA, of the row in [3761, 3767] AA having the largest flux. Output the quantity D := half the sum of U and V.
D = 3769.3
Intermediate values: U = 3774.55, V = 3764.14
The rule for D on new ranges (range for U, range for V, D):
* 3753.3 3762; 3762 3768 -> 3762.0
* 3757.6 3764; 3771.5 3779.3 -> 3768.9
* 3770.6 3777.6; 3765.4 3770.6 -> 3771.5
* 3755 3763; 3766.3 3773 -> 3763.7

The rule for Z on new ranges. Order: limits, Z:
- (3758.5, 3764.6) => 9.61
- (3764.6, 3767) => 9.59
